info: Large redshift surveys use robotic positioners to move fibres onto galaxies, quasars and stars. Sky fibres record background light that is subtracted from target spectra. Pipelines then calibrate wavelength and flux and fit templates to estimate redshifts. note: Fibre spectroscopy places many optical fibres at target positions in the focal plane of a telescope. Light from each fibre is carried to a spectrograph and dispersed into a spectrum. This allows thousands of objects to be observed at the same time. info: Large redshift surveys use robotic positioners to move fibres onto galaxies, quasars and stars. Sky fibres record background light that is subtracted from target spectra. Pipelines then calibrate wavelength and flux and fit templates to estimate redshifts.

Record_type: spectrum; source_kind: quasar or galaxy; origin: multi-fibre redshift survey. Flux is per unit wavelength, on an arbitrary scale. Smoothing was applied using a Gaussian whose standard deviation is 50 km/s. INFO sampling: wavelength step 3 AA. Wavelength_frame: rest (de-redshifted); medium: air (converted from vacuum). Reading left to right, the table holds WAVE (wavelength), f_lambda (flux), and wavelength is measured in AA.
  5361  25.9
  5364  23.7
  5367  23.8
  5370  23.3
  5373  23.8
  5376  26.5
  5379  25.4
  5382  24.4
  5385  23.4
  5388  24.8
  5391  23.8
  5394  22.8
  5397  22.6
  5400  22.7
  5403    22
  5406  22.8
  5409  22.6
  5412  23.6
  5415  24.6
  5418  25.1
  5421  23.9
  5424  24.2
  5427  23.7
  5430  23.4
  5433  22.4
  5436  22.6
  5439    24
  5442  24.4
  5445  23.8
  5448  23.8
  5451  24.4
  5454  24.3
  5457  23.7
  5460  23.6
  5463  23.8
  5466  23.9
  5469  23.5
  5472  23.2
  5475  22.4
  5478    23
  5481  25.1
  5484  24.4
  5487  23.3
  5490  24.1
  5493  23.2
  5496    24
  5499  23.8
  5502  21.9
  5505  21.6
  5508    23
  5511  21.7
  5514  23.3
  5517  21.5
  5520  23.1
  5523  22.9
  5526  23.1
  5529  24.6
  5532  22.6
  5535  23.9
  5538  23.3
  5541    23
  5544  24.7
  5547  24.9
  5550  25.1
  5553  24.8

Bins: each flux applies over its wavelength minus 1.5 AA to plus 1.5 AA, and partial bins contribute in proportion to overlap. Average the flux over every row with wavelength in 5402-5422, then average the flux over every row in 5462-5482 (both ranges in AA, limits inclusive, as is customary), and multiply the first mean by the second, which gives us 554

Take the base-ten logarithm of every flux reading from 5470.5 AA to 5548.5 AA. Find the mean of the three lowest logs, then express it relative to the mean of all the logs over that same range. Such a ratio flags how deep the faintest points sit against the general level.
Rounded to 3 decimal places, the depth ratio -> 0.976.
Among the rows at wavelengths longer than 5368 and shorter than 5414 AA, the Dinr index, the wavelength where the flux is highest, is 5376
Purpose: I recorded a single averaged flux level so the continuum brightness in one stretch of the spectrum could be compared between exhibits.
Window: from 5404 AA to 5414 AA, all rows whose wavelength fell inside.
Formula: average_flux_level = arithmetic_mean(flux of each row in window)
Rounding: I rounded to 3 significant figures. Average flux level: 23.0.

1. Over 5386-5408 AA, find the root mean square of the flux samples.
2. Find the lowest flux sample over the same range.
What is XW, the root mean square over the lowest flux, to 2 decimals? 1.05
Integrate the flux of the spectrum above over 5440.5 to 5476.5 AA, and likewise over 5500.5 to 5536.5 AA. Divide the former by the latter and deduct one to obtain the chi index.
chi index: 0.042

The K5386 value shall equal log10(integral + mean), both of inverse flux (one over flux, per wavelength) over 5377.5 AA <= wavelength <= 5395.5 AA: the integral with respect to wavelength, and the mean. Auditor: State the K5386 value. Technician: -0.103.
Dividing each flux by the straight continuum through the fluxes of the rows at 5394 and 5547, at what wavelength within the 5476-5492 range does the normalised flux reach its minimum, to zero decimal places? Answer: 5478 AA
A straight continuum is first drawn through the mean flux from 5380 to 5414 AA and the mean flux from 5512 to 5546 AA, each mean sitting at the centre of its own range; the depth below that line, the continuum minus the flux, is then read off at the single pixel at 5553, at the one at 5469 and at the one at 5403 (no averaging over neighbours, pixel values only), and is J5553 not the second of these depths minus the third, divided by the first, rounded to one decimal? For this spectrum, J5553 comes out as 1.0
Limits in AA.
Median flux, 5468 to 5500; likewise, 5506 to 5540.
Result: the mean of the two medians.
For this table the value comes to 23.3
